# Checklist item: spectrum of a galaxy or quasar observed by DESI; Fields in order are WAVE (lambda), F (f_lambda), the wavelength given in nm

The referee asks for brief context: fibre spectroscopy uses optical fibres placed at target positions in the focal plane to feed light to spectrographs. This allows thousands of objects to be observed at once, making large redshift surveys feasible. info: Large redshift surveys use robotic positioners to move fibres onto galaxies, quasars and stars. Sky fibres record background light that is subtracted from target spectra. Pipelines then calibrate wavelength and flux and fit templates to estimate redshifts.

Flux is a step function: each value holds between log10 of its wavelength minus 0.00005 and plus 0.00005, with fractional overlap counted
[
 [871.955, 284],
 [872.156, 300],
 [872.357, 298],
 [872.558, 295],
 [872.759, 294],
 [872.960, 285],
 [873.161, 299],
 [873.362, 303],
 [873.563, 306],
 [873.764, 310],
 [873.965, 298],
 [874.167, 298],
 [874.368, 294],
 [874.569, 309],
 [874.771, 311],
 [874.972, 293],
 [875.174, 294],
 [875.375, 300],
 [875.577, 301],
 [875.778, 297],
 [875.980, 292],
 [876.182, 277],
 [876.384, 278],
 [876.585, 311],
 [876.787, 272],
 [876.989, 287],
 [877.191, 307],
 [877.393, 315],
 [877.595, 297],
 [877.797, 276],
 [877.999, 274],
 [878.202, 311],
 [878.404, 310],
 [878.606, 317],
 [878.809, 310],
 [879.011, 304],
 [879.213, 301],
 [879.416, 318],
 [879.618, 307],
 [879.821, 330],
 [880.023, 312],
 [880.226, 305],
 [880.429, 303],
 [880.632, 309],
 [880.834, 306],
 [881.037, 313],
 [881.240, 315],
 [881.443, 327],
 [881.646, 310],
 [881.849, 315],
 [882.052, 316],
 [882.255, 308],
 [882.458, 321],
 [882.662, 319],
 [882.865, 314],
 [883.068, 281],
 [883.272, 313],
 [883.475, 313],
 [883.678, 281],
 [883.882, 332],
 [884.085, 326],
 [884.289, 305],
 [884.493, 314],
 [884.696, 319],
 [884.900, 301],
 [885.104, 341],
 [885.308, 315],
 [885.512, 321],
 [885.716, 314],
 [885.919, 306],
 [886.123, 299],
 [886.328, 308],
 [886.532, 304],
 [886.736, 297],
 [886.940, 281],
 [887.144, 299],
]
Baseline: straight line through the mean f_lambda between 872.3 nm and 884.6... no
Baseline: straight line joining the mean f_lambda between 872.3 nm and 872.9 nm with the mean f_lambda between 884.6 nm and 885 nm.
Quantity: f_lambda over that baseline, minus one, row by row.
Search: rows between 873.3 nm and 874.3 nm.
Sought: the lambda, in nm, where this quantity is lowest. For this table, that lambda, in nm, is 874.167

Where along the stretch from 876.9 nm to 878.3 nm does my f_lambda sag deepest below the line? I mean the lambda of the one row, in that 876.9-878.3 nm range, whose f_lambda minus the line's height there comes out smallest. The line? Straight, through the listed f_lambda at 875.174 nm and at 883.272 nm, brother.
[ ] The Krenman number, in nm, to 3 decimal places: 877.999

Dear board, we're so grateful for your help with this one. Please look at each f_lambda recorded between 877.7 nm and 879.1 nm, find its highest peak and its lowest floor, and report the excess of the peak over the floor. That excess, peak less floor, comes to 43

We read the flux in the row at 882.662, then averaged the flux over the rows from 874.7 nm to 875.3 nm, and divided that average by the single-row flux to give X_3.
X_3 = 0.94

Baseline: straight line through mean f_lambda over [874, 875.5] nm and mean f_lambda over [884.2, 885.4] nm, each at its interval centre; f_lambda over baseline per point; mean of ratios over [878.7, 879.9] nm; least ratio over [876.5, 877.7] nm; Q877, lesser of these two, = 0.90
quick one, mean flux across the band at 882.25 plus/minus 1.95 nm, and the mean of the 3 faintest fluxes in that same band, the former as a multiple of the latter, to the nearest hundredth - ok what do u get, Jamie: 1.08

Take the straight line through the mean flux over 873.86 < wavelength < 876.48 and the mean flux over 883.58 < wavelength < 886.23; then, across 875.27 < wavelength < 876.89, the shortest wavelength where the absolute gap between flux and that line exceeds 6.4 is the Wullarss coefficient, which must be 876.182 nm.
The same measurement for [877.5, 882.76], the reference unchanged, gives 877.797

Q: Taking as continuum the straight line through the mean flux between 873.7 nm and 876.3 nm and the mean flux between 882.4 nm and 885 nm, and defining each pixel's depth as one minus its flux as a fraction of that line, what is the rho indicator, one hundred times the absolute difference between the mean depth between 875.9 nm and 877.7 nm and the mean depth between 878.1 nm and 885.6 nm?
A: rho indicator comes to 4.0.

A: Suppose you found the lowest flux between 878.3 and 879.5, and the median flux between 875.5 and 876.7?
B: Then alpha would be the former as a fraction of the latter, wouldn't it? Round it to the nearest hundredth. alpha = 1.02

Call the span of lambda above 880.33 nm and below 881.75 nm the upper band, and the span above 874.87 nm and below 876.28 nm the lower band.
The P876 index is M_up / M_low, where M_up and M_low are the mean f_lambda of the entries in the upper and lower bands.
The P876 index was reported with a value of 1.06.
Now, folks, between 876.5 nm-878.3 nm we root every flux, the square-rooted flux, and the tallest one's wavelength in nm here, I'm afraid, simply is 877.393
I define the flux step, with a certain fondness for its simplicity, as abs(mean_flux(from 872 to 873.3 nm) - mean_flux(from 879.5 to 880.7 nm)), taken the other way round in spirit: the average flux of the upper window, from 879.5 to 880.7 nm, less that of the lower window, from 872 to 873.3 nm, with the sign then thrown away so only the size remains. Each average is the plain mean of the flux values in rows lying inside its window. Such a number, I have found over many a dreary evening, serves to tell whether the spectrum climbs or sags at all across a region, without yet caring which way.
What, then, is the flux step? 16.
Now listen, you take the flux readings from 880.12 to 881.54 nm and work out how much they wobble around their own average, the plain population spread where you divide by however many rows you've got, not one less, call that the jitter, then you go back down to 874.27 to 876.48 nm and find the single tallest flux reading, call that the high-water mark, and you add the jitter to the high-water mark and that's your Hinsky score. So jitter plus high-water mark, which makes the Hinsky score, 319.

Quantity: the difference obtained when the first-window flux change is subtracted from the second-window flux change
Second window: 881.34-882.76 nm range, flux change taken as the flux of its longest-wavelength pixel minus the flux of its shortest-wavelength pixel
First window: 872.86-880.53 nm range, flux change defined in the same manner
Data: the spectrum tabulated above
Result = -26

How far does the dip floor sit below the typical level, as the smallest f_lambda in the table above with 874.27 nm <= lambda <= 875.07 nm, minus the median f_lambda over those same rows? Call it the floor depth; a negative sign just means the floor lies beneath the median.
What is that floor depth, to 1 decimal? -8.5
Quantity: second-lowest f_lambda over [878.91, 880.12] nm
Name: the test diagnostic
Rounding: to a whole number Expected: 304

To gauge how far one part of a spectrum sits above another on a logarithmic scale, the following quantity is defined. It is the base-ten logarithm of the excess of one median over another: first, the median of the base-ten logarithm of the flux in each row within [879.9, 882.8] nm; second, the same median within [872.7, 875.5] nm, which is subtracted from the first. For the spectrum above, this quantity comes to -1.70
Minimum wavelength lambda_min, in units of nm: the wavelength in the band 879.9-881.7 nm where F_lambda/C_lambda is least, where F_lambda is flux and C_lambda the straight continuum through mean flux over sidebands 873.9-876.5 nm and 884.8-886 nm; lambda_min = 880.429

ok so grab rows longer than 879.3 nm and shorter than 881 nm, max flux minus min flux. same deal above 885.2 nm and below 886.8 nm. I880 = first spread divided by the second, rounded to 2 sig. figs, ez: 1.1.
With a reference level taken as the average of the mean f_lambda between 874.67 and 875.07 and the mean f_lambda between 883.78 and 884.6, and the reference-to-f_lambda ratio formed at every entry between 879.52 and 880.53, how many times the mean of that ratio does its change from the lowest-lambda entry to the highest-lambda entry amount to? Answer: 0.013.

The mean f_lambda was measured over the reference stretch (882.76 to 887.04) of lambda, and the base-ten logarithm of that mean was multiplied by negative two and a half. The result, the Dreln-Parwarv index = -6.22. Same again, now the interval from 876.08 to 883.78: -6.21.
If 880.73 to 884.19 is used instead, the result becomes -6.24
